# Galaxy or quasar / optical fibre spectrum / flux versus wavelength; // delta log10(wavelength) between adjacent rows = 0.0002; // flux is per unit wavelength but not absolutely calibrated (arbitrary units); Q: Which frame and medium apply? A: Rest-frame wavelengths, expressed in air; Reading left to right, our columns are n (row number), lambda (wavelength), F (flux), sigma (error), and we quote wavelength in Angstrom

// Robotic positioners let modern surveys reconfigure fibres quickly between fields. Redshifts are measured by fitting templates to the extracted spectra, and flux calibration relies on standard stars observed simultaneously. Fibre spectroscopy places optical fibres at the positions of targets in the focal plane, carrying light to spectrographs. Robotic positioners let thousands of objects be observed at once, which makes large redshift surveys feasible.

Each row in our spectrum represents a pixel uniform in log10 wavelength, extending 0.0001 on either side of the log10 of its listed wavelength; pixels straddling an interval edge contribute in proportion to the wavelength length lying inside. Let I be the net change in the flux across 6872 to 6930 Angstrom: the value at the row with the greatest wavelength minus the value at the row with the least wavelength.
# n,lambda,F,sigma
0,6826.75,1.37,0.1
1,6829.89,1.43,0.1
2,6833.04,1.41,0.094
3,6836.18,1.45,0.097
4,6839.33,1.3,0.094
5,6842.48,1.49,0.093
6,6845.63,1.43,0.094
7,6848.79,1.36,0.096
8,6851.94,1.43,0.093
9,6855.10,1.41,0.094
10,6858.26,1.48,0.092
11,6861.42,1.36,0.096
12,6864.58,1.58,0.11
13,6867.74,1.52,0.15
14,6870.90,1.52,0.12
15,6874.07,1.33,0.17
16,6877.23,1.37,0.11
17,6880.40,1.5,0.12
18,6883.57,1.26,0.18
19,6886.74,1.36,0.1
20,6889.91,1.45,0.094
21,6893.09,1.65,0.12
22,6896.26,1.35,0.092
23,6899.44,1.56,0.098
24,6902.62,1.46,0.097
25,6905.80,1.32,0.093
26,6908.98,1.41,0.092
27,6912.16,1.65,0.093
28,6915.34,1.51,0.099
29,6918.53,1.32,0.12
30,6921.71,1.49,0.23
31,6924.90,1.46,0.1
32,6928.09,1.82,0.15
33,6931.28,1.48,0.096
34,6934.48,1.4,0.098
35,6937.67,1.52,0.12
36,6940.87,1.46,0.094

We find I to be 0.49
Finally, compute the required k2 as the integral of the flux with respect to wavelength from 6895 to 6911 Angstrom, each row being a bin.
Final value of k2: 22.8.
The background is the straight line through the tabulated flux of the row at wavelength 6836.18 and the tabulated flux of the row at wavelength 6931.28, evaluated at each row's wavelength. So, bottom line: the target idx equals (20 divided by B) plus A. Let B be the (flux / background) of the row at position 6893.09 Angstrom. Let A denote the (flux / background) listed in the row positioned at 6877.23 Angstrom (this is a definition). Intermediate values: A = 0.94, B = 1.12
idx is 18.7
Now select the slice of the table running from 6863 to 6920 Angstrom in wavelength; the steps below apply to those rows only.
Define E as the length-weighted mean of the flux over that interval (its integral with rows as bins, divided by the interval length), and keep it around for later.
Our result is 1.45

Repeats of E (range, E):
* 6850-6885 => 1.43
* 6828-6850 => 1.41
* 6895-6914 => 1.46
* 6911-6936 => 1.51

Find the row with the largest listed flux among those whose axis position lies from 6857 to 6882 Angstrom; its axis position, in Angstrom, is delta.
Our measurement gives 6864.58 Angstrom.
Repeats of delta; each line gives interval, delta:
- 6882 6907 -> 6893.09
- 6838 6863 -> 6842.48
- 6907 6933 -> 6928.09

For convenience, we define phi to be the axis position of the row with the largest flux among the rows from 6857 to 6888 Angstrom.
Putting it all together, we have 6864.58 Angstrom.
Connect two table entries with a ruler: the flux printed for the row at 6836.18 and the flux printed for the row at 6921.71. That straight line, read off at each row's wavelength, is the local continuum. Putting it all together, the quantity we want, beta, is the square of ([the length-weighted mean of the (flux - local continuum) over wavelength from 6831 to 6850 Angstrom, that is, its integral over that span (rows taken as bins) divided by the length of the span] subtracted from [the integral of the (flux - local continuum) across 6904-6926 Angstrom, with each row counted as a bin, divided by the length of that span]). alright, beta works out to 0.000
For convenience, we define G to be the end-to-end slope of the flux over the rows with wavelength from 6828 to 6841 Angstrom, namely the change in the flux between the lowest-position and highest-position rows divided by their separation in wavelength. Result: -0.0138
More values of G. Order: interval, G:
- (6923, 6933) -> 0.0031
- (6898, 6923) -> -0.0031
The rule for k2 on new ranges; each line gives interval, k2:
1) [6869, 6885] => 22.4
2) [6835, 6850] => 21.1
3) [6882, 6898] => 22.6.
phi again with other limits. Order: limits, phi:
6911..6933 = 6928.09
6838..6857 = 6842.48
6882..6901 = 6893.09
